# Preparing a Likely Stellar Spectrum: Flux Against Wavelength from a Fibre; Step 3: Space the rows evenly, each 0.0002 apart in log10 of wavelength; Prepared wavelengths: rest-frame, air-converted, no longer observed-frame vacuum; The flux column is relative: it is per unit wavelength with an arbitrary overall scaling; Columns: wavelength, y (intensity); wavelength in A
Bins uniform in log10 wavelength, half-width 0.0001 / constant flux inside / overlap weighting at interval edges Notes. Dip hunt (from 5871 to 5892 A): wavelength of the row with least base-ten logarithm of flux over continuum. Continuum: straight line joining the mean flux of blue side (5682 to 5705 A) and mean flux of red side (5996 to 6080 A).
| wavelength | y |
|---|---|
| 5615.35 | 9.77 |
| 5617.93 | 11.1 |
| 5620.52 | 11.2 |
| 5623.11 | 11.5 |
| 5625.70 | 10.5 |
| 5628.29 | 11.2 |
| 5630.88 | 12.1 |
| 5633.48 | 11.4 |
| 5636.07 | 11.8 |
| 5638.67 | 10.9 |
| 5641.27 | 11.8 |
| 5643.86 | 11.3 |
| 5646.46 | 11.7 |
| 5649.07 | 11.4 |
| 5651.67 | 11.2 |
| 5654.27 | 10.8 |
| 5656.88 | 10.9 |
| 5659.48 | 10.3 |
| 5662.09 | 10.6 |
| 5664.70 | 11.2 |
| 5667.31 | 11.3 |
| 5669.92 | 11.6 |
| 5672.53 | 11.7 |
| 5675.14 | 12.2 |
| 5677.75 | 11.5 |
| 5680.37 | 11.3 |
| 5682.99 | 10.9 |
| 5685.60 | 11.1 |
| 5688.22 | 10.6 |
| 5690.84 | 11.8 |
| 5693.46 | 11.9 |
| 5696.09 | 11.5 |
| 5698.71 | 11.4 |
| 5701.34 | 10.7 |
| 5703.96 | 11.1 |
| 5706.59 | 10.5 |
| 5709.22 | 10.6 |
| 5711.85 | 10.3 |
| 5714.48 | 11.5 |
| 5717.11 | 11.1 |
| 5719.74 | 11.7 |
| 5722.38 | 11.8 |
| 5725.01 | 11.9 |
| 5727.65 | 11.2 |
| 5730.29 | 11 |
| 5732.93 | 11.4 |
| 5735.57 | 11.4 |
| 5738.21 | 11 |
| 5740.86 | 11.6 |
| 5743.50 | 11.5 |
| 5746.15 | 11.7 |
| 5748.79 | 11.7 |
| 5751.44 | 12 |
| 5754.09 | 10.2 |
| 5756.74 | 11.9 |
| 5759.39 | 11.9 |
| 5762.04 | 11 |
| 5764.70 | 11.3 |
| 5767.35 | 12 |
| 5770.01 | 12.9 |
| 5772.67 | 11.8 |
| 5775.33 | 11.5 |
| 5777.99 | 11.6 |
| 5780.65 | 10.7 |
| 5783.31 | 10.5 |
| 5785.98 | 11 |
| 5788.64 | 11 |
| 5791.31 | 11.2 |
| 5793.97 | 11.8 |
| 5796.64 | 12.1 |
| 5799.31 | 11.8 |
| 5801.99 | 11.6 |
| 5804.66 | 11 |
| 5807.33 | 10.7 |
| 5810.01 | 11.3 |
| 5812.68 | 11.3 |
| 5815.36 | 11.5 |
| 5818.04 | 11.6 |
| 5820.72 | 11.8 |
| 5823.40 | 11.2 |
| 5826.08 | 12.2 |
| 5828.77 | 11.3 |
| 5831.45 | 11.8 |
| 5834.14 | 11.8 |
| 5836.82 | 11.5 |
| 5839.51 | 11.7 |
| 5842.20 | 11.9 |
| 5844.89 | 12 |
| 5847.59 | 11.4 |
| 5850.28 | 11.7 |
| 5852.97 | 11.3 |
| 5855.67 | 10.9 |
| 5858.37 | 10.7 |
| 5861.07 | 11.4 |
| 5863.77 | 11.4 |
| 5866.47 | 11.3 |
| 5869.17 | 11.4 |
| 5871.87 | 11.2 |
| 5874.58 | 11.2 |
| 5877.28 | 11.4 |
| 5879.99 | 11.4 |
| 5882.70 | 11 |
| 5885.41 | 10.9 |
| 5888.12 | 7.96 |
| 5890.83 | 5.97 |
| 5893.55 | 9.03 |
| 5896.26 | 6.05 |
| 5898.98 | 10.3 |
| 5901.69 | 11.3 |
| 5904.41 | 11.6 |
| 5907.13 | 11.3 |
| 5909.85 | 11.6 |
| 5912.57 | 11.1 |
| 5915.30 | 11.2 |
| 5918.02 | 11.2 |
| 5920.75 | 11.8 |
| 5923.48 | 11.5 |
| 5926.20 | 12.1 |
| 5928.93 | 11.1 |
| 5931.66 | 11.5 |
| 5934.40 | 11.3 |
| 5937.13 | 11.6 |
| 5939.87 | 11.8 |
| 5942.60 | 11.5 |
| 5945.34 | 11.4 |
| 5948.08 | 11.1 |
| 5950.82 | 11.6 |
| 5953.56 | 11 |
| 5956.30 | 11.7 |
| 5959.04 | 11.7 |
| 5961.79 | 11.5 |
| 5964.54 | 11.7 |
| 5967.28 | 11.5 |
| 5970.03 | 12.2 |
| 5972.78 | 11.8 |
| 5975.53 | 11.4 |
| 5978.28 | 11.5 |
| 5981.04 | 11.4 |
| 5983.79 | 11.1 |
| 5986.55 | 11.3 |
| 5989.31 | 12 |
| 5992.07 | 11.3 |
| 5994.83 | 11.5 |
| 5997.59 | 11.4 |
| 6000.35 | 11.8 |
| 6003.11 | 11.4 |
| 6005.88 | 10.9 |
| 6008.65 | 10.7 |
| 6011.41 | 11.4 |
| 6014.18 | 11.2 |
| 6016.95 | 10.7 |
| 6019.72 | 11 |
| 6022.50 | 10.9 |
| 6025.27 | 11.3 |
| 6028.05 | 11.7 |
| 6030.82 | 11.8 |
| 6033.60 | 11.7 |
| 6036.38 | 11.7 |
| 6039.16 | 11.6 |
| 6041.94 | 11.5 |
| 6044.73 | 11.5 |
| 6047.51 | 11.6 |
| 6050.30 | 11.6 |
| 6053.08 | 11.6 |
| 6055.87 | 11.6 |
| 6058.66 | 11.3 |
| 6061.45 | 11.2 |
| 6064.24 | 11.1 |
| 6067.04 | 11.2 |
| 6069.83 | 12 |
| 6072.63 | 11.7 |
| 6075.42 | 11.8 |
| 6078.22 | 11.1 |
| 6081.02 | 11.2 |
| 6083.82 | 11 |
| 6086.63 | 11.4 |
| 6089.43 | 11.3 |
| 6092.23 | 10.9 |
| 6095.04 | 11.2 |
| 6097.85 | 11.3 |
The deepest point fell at 5890.83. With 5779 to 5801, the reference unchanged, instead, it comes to 5783.31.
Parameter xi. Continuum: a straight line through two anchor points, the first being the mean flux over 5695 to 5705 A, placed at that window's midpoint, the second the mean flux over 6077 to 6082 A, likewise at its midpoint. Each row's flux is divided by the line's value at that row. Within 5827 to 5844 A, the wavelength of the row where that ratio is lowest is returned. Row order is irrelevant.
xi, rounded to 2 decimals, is 5828.77 A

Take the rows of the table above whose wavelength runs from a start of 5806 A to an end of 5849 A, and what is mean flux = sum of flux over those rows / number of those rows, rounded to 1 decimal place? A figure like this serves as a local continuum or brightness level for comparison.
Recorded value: 11.6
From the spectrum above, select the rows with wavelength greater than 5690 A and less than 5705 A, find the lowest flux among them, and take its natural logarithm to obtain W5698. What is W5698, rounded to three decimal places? 2.370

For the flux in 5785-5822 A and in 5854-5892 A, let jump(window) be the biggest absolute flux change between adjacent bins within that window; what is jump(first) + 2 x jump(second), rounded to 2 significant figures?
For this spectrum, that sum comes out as 6.5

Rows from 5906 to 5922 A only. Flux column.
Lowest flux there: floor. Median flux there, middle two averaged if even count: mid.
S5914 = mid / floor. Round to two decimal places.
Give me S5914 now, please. 1.01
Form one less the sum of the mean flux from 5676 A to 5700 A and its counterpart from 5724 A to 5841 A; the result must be -21.8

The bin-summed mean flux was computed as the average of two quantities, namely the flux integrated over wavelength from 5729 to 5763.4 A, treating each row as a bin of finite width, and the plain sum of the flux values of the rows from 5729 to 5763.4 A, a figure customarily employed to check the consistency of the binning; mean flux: 270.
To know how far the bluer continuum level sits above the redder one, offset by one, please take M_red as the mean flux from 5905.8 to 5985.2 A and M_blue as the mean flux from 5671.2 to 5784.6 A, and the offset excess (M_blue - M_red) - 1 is -1.12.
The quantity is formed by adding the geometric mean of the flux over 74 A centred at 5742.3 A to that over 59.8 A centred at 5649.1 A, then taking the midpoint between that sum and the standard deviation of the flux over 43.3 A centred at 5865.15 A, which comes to 11.51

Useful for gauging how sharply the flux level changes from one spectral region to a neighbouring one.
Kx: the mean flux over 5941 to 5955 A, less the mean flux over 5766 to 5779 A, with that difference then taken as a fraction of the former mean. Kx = -0.06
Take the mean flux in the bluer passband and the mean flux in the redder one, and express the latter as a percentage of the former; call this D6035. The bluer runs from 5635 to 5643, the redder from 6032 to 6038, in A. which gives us 102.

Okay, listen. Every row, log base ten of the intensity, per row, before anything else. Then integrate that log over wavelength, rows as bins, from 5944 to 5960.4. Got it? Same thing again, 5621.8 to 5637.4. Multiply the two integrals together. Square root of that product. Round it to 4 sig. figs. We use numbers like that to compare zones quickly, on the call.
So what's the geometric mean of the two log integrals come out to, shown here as 16.91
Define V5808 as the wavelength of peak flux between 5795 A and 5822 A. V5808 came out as 5796.64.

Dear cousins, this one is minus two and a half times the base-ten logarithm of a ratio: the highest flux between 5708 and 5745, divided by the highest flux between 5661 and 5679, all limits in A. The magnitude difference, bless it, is 0.027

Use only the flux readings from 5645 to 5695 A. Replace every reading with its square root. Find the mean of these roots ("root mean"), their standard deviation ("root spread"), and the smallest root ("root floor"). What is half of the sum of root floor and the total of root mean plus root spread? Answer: 3.32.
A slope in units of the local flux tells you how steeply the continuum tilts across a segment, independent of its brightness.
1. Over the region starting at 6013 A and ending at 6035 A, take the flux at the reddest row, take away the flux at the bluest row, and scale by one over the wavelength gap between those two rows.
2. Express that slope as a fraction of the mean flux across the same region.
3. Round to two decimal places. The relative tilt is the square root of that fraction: 0.05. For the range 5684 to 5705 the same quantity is 0.00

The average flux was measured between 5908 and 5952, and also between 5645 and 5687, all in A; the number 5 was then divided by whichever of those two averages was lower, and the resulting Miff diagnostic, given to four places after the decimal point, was 0.4452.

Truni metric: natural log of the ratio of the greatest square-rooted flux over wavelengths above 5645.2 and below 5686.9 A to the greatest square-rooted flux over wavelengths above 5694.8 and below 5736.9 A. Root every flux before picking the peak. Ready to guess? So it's 0.012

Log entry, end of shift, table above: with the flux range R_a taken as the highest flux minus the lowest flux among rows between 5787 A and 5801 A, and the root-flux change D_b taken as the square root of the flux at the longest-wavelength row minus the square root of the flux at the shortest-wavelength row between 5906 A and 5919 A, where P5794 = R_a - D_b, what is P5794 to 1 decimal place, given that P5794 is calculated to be 1.1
